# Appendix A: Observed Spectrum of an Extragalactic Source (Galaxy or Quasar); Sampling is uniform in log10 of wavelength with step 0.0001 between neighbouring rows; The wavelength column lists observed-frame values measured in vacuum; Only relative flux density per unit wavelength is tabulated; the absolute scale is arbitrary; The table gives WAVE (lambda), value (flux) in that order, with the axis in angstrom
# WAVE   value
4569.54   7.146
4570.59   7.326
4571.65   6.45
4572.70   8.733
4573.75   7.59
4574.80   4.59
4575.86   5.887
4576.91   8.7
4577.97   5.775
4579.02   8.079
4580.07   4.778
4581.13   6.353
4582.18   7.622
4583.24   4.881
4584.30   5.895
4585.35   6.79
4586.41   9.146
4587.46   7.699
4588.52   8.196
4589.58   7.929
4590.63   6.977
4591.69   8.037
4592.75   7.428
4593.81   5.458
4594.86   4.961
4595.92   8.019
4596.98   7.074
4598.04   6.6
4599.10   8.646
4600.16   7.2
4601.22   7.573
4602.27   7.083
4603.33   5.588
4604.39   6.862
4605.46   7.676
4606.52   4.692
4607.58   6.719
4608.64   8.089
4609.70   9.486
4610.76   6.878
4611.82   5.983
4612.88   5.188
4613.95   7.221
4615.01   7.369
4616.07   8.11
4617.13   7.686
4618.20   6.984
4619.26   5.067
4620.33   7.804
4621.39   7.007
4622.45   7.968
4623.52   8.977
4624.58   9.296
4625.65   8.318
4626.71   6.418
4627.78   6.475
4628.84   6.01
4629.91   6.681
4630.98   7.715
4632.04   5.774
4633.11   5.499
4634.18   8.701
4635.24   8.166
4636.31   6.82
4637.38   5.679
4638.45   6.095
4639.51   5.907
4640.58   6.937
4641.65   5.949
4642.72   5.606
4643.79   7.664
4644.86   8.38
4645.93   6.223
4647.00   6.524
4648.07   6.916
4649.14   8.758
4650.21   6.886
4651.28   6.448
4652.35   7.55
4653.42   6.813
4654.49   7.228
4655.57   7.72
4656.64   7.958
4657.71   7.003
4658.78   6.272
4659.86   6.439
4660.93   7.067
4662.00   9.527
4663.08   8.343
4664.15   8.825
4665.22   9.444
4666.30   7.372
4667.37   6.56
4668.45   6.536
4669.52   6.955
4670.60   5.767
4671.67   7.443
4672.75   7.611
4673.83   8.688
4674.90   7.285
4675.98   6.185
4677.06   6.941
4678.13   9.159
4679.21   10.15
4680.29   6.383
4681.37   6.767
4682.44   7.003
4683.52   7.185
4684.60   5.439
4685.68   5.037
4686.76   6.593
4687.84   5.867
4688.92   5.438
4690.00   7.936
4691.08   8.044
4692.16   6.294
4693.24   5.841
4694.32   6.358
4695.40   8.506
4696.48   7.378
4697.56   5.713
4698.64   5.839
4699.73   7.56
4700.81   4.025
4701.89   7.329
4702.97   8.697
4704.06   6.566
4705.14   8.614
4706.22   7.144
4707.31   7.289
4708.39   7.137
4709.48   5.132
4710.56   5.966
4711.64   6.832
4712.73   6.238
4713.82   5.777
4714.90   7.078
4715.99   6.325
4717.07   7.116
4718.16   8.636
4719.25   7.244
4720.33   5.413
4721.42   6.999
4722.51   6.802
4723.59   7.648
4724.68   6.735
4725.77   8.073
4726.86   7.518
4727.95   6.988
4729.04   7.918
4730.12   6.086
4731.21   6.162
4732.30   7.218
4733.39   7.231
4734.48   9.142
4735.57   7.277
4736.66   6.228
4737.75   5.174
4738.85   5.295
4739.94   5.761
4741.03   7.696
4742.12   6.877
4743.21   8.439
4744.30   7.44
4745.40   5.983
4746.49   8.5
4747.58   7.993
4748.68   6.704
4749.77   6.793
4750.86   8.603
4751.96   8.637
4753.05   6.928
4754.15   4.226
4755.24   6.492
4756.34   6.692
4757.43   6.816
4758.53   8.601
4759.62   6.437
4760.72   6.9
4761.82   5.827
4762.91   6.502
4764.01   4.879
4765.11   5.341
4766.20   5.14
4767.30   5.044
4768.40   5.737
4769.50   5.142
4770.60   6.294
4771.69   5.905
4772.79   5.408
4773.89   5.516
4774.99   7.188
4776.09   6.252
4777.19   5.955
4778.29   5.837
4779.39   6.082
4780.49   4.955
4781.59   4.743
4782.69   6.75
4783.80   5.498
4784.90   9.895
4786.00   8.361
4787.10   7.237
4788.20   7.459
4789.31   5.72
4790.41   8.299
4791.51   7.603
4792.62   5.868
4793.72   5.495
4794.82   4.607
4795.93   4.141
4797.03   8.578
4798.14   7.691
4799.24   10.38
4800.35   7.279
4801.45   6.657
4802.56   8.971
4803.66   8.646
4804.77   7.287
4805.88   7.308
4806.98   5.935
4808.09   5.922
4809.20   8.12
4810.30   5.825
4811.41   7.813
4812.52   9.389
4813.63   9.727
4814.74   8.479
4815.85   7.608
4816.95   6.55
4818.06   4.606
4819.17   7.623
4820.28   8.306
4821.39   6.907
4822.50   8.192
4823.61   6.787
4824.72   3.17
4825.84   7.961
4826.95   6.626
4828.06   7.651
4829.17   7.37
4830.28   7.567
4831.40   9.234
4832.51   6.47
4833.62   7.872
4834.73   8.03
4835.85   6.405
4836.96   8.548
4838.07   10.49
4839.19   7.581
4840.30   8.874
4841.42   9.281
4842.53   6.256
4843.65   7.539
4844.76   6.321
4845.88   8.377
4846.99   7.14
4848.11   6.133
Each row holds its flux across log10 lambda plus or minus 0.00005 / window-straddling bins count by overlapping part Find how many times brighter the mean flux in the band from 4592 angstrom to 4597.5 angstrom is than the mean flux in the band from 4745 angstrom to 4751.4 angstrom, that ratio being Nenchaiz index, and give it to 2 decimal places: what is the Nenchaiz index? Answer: 0.89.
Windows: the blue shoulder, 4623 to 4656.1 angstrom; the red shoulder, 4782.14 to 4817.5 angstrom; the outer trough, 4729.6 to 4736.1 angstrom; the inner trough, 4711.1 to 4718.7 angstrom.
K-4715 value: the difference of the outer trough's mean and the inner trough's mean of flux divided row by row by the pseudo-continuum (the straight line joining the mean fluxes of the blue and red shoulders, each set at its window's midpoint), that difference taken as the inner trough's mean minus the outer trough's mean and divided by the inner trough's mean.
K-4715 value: -0.04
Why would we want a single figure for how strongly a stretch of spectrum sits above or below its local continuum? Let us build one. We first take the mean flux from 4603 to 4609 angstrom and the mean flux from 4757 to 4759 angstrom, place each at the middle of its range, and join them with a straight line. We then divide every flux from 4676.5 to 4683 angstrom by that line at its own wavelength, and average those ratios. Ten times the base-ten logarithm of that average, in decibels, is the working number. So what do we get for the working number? 0.35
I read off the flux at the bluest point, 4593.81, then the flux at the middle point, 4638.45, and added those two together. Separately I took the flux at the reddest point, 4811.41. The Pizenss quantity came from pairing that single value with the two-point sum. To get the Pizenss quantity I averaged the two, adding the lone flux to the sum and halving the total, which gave 9.7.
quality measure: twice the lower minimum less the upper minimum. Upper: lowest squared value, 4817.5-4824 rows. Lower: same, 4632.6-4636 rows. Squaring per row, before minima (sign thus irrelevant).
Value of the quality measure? 39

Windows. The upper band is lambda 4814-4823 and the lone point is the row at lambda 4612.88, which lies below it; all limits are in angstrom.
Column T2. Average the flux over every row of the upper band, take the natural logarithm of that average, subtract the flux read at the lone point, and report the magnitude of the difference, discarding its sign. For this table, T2 3.2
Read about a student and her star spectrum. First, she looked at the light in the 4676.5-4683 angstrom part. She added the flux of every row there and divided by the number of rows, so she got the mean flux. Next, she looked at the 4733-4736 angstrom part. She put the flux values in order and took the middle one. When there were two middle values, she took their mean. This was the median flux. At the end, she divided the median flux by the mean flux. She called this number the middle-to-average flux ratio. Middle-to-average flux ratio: 0.941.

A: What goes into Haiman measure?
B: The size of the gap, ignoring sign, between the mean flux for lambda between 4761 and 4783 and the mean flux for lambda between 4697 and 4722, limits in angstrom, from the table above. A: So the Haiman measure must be 1.0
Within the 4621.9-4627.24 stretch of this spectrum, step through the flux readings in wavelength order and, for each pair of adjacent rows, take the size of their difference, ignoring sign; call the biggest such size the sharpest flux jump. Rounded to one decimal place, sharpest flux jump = 1.9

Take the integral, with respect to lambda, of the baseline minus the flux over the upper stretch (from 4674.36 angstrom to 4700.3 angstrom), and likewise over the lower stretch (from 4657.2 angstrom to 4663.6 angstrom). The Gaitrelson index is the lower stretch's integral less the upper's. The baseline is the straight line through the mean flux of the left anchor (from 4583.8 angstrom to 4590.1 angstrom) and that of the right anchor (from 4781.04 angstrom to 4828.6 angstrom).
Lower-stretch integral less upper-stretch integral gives -14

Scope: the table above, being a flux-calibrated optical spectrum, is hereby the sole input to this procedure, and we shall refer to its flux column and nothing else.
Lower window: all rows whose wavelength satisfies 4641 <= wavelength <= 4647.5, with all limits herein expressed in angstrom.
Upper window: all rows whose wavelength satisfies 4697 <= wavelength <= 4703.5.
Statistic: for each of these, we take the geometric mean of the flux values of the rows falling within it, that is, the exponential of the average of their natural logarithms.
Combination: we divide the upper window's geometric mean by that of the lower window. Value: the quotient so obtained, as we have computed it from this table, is 0.95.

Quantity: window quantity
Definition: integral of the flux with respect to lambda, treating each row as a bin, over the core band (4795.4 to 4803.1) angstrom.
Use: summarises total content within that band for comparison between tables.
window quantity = 59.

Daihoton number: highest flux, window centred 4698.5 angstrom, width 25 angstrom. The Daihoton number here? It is 8.697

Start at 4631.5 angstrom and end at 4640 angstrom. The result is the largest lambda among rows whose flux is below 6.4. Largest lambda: 4639.51 angstrom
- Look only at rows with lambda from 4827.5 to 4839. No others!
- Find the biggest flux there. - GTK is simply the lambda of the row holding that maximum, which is 4838.07 angstrom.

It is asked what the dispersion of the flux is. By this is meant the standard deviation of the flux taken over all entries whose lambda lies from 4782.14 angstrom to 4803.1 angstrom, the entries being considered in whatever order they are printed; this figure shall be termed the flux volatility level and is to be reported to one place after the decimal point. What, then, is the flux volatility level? 1.7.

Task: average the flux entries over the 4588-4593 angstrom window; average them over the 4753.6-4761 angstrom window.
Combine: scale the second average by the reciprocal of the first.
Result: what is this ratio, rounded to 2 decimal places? 0.85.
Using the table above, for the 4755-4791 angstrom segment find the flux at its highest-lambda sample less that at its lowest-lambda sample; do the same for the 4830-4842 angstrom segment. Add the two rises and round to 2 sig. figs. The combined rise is 3.5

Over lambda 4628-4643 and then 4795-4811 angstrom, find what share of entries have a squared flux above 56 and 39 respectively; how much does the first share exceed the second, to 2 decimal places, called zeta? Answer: -0.50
